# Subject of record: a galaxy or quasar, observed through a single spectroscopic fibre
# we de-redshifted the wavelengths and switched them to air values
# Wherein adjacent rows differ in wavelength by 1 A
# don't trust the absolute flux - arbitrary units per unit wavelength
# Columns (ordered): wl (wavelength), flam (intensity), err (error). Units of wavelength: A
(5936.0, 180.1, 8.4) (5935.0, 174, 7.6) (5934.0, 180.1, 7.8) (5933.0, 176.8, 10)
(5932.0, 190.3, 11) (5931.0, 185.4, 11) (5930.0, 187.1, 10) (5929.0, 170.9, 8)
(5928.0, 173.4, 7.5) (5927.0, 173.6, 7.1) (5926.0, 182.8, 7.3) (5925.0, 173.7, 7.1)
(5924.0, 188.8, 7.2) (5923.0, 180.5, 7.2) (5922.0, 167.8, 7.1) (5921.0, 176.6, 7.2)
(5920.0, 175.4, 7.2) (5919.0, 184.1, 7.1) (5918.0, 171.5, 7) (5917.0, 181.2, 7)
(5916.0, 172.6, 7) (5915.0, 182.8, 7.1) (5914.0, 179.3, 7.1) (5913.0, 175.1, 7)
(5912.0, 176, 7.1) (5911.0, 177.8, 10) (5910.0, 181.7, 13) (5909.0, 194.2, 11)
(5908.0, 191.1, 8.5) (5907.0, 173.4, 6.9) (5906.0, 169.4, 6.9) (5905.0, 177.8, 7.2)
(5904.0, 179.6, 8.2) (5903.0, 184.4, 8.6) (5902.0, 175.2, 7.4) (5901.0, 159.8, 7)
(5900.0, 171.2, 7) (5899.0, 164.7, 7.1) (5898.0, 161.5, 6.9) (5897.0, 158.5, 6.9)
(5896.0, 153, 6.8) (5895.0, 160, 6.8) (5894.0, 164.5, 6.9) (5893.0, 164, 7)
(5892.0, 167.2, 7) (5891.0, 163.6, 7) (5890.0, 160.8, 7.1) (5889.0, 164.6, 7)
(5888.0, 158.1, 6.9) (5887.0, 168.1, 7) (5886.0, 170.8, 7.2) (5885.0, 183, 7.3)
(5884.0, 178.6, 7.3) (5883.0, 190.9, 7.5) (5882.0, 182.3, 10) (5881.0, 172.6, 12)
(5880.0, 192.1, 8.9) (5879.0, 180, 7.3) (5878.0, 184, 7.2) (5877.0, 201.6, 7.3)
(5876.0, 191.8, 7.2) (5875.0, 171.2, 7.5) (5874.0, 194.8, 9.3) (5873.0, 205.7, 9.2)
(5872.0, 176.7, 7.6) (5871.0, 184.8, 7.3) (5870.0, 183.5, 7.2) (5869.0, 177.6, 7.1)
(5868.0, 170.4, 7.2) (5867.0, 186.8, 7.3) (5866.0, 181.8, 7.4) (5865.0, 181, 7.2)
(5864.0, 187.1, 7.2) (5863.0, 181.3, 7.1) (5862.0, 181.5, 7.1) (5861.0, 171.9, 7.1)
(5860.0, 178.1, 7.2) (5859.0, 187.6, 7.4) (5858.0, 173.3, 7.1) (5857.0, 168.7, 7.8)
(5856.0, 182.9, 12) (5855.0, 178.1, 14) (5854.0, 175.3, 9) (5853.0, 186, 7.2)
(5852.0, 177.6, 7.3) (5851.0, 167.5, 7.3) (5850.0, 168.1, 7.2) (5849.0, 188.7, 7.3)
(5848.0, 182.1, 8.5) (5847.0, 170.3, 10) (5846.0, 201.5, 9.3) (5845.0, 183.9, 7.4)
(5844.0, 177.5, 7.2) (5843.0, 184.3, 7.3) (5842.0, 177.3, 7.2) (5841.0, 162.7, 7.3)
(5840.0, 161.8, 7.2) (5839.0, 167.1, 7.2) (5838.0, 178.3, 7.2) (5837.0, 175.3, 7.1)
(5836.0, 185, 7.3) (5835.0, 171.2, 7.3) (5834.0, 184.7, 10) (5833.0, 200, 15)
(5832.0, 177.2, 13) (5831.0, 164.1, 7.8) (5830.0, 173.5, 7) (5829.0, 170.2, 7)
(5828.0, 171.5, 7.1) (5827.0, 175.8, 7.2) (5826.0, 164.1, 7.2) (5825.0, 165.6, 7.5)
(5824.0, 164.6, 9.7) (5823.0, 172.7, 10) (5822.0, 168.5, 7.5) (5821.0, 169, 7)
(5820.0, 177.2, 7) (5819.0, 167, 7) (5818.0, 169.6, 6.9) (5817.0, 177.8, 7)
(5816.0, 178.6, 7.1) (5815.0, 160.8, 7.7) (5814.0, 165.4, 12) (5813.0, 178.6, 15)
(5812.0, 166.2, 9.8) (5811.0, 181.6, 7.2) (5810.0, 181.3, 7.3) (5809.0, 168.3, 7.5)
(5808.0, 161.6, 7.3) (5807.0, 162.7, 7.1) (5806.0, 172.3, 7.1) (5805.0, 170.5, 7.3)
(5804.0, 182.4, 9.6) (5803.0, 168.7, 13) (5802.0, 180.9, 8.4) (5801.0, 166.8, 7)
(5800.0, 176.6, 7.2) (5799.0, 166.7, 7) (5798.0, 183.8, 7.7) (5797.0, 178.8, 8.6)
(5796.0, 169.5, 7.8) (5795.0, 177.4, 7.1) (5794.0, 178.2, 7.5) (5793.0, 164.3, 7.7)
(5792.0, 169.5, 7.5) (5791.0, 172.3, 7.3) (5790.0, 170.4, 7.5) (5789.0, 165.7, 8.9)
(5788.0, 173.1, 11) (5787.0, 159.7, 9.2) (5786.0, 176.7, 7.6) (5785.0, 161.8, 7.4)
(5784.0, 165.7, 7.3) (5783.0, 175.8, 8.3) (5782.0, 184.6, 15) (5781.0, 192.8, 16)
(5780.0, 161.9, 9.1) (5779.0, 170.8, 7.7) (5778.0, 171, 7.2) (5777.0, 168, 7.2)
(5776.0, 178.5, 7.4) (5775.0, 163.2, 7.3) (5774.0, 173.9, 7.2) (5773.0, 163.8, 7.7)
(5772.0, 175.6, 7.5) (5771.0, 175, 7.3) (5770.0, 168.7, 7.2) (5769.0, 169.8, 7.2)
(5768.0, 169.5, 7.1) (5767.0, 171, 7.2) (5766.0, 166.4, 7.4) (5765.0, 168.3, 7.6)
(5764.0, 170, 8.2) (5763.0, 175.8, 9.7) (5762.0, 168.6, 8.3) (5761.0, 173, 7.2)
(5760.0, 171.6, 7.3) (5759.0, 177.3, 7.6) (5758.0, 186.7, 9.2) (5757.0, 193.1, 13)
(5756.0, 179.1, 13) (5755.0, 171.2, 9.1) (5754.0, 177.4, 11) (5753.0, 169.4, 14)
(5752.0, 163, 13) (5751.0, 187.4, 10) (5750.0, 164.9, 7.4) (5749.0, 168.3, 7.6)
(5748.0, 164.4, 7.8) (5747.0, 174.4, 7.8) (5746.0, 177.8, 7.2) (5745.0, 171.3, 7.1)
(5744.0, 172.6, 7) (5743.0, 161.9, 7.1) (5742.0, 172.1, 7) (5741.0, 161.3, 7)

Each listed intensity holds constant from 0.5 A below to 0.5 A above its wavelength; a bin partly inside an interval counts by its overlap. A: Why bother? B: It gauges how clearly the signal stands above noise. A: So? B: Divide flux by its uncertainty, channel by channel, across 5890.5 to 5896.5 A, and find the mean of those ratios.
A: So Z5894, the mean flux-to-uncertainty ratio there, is 23.4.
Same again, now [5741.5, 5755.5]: 20.5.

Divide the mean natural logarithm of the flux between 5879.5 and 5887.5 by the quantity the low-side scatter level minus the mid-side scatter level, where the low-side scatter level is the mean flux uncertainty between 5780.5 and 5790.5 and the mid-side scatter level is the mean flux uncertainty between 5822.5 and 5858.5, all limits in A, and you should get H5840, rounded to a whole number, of 4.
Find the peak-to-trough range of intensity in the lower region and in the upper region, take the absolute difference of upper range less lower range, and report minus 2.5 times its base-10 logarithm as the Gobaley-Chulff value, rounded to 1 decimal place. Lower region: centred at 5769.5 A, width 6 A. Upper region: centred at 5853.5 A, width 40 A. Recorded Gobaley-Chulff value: -3.9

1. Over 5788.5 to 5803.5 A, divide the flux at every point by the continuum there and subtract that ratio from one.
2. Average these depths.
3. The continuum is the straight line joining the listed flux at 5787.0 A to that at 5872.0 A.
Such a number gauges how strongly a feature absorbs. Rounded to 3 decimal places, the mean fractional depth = -0.069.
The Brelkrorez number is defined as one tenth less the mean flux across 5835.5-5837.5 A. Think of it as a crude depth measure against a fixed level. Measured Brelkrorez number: -180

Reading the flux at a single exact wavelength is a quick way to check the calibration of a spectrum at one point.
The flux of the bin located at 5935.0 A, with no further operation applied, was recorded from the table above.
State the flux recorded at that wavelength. 174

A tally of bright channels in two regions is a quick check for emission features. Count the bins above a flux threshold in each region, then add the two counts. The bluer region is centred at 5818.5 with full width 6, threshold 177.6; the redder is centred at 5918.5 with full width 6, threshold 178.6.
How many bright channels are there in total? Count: 4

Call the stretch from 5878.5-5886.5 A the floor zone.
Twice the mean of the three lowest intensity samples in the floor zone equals 348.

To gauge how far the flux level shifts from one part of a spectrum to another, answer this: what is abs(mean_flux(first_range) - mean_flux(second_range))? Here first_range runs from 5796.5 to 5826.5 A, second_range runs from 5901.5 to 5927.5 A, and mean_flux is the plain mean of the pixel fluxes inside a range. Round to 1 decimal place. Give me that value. 7.1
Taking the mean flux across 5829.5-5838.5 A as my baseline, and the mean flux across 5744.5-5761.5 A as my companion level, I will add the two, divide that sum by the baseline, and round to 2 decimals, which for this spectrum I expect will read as 1.98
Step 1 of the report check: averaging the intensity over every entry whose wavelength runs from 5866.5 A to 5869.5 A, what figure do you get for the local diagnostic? 178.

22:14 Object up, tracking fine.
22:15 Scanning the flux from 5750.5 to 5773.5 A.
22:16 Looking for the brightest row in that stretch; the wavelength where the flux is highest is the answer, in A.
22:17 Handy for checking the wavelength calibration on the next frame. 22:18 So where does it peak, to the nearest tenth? 5757.0 A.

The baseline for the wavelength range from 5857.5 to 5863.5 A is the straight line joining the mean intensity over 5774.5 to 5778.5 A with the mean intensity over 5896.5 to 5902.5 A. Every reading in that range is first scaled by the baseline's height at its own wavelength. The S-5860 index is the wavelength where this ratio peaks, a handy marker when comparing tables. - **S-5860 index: 5859.0 A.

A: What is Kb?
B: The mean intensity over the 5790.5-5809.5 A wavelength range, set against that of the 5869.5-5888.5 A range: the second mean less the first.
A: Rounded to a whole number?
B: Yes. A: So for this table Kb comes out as 10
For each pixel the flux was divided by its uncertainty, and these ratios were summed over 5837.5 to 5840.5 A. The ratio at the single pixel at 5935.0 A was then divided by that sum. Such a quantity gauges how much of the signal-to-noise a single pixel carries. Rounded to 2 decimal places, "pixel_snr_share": 0.33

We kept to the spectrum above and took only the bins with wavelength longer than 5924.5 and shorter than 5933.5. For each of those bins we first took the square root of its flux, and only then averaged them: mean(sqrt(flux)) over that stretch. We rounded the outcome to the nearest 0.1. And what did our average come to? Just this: 13.4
